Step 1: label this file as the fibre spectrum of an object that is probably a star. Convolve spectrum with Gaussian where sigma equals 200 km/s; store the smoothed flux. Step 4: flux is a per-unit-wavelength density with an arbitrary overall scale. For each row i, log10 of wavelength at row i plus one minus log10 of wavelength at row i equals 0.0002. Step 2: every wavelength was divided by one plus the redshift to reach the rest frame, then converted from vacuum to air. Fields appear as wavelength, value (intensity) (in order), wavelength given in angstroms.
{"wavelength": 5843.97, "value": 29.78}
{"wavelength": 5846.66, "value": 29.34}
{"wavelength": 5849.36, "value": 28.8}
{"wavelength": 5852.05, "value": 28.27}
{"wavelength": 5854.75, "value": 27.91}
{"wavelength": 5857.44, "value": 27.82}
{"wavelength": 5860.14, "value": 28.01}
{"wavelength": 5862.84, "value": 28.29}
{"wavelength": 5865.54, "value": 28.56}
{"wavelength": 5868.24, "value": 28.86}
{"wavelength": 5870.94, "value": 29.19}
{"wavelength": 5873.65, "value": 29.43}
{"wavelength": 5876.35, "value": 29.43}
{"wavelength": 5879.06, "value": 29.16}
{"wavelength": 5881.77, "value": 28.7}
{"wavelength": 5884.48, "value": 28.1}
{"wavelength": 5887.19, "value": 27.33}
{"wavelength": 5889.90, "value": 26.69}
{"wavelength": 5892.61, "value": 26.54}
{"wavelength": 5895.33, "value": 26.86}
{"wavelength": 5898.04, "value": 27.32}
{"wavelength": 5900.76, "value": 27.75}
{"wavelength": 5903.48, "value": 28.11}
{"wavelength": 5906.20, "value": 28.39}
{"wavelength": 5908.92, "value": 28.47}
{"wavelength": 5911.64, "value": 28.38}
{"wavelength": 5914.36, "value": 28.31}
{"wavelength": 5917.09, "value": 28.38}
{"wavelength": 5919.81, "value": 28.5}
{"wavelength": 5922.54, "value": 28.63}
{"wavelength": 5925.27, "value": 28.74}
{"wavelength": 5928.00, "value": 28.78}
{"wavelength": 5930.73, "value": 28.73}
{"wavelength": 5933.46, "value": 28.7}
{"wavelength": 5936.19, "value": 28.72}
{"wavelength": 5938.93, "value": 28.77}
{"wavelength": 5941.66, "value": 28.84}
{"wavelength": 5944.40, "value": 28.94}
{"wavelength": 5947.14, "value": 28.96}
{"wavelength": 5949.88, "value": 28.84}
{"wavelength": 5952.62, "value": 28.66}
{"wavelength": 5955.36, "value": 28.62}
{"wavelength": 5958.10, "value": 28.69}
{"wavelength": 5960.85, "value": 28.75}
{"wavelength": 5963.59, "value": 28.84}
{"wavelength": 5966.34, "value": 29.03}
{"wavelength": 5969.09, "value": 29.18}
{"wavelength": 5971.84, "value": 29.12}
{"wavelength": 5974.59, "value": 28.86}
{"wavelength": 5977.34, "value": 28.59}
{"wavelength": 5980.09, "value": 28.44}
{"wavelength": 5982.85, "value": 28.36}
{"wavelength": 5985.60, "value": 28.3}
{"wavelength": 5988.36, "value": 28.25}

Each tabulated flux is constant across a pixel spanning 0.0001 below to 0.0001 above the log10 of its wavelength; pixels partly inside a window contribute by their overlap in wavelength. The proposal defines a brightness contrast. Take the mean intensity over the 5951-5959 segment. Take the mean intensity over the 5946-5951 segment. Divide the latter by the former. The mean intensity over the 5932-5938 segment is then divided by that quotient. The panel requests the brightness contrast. 28.5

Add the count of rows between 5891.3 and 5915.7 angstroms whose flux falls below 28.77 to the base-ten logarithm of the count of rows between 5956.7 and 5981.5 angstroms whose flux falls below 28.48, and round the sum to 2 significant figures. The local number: 9.0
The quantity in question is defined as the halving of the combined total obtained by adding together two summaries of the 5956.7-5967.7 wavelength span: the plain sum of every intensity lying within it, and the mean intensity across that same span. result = 72.1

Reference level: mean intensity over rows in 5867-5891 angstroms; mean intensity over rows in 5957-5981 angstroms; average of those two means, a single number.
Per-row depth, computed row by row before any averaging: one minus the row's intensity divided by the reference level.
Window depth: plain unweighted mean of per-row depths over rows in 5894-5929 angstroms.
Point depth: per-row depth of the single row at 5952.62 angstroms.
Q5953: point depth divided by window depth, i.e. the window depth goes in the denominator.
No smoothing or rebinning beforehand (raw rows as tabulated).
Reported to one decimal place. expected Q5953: 0.1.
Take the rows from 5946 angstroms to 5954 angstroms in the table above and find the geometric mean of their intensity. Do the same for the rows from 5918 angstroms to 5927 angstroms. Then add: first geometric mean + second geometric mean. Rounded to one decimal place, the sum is 57.4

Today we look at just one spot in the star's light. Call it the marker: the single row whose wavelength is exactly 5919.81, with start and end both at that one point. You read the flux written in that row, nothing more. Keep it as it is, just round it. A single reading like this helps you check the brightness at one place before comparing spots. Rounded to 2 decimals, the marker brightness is 28.50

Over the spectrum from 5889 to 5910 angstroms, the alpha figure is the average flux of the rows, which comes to 27.5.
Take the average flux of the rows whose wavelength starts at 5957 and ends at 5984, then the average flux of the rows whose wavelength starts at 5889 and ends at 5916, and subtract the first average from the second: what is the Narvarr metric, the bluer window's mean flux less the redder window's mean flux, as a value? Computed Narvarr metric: -1.1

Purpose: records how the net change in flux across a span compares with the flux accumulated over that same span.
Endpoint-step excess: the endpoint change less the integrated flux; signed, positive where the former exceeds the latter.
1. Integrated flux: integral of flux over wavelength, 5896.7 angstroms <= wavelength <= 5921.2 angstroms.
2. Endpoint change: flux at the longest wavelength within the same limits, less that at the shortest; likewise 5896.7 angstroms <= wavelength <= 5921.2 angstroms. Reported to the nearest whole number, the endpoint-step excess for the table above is -689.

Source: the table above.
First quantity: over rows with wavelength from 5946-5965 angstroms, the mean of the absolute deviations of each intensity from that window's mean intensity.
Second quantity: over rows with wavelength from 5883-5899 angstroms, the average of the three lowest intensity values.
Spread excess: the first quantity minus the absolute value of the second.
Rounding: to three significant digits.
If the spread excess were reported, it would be -26.6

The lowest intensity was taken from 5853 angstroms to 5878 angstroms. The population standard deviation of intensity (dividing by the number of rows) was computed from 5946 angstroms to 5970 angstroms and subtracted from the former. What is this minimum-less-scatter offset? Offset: 27.6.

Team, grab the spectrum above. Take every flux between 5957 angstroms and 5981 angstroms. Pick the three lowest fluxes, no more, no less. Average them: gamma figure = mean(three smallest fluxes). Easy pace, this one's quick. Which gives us 28.6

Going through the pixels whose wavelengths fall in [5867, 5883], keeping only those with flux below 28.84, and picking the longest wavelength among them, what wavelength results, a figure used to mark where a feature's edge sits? 5881.77 angstroms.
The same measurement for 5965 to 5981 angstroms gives 5980.09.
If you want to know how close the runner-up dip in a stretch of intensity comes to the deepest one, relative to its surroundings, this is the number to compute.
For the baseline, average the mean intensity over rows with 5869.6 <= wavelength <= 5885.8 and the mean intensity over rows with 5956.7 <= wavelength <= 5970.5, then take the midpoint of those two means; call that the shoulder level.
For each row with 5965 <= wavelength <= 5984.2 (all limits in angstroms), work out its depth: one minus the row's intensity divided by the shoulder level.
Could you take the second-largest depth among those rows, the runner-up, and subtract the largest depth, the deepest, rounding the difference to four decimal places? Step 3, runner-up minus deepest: -0.0028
